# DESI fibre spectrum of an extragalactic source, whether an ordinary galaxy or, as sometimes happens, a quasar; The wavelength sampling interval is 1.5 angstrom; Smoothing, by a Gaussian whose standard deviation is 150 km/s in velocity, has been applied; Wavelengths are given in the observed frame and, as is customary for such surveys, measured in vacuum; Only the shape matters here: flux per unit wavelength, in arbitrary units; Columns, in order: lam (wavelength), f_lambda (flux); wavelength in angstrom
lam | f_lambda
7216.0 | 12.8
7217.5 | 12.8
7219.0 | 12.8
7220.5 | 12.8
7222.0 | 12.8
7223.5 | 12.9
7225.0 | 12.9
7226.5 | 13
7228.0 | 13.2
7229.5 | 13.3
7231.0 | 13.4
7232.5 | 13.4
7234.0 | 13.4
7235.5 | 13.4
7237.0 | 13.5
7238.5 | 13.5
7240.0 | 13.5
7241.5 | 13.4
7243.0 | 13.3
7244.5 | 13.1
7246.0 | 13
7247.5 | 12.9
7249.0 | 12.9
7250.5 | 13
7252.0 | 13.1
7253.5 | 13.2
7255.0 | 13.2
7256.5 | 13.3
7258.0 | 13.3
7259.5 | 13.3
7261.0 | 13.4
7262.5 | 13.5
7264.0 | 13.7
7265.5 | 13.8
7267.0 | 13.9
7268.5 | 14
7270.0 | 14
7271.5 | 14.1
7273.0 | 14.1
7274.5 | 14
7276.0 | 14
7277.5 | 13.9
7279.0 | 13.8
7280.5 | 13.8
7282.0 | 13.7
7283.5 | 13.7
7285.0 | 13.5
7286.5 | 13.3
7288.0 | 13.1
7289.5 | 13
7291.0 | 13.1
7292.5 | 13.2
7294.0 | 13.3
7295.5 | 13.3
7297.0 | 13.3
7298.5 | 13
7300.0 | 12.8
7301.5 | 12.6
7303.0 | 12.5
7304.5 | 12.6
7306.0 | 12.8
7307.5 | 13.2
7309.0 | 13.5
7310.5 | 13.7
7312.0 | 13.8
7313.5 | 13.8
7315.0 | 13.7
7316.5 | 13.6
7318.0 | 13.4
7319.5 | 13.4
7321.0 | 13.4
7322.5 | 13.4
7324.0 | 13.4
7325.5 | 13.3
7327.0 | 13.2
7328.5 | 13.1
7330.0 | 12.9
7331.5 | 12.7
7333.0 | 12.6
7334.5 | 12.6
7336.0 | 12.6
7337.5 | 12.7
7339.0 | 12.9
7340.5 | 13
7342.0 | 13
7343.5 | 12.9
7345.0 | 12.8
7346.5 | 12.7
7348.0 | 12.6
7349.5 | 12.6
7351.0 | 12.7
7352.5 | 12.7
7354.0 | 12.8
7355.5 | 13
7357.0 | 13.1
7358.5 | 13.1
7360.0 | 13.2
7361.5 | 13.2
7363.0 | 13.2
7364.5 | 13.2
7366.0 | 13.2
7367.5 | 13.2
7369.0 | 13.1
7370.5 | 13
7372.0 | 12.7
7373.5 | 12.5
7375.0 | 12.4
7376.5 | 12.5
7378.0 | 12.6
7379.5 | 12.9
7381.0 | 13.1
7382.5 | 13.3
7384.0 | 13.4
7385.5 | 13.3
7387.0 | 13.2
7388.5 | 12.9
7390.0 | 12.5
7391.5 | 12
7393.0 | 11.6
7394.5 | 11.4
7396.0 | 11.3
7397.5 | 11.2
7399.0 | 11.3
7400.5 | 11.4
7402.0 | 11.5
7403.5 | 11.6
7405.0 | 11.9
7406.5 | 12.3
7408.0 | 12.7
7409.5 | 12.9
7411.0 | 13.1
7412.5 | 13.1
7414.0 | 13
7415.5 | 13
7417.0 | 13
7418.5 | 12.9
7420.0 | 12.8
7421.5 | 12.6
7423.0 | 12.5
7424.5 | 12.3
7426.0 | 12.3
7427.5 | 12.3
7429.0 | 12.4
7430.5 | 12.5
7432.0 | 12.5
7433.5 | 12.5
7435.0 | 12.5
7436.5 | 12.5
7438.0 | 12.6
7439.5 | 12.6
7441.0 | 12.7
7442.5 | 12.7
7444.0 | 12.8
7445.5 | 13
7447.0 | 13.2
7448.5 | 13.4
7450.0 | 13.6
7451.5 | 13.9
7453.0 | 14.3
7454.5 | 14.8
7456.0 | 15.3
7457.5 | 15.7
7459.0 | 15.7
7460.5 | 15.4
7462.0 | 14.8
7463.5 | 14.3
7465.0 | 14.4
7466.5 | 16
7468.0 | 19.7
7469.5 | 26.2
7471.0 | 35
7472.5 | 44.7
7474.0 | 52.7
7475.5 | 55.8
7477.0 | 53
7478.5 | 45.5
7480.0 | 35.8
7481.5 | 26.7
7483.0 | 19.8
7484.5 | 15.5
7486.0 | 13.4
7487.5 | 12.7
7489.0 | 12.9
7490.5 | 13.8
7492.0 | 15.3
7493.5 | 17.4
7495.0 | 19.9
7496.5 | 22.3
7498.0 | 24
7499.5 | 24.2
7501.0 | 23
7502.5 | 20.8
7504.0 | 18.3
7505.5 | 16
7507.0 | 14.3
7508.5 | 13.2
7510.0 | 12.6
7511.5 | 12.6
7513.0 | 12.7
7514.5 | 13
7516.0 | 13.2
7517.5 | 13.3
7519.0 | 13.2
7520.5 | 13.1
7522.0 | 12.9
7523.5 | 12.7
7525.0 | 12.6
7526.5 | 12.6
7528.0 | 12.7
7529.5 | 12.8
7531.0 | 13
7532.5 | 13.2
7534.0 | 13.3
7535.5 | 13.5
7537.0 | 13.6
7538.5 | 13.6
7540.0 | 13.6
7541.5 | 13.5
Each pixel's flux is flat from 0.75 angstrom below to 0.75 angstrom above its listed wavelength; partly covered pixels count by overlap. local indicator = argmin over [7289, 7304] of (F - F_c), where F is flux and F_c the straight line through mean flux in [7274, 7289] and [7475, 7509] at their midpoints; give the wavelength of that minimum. 7303.0 angstrom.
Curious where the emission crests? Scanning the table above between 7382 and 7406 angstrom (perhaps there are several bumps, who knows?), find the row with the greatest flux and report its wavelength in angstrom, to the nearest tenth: 7384.0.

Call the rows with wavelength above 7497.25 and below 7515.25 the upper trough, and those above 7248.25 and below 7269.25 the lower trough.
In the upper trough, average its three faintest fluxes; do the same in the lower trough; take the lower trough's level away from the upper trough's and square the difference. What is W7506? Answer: 0.13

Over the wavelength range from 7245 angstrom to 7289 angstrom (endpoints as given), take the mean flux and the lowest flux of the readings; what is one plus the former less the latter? 1.6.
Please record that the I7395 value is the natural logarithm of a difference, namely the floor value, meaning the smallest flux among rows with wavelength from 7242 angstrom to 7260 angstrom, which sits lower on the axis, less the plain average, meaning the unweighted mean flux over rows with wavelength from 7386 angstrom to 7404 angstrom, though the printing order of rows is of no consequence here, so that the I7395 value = 0.1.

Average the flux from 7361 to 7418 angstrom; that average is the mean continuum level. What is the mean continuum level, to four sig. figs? 12.57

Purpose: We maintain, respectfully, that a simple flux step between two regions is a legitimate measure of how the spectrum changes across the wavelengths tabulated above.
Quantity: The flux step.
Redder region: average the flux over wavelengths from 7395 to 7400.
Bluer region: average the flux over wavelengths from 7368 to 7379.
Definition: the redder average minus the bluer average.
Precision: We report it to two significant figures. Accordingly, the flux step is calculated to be -1.4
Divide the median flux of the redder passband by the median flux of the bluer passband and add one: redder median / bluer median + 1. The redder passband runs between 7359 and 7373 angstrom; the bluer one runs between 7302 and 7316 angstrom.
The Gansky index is 1.98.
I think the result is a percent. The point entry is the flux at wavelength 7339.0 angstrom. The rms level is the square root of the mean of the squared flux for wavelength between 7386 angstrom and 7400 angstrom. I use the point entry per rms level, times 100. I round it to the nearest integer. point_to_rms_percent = 108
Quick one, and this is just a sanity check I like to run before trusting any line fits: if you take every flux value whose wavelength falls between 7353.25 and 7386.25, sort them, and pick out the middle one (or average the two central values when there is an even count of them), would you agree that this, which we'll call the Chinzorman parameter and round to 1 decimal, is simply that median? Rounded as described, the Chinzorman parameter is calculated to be 13.1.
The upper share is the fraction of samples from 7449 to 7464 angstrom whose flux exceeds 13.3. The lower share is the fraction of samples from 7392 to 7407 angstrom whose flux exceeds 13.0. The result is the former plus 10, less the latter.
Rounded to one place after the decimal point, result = 11.0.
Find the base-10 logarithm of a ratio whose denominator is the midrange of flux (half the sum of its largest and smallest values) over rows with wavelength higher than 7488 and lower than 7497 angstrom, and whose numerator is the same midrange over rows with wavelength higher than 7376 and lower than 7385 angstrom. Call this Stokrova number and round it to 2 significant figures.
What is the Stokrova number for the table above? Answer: -0.13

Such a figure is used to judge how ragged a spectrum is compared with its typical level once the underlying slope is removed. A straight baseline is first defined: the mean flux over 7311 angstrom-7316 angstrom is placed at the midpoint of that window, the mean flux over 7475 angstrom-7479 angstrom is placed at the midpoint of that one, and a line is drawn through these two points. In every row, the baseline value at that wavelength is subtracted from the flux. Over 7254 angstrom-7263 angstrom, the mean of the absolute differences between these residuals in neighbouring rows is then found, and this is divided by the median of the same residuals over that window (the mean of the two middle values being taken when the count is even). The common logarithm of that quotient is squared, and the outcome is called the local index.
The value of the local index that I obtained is 2.7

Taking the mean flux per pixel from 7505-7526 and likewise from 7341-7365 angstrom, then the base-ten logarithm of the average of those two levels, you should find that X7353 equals 1.12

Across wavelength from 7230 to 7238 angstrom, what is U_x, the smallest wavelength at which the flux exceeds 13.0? 7231.0 angstrom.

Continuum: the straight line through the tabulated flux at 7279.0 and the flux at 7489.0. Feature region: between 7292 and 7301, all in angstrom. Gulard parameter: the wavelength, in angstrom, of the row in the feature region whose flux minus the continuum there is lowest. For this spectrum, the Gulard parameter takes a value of 7300.0 angstrom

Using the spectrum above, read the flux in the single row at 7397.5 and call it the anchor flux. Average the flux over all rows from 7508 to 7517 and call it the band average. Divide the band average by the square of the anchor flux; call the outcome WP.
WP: 0.1027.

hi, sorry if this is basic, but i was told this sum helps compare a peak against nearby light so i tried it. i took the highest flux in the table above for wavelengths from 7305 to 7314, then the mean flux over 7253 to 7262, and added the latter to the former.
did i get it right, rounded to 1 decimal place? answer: 27.1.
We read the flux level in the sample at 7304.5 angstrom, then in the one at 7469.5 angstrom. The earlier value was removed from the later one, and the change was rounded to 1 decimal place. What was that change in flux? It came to 13.6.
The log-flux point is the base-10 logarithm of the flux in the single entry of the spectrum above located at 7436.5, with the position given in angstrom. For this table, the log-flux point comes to 1.10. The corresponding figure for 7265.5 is 1.14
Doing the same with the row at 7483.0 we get 1.30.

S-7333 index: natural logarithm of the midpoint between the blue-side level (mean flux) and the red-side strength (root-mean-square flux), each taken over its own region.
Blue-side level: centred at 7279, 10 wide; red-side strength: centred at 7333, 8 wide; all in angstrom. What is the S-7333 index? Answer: 2.58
